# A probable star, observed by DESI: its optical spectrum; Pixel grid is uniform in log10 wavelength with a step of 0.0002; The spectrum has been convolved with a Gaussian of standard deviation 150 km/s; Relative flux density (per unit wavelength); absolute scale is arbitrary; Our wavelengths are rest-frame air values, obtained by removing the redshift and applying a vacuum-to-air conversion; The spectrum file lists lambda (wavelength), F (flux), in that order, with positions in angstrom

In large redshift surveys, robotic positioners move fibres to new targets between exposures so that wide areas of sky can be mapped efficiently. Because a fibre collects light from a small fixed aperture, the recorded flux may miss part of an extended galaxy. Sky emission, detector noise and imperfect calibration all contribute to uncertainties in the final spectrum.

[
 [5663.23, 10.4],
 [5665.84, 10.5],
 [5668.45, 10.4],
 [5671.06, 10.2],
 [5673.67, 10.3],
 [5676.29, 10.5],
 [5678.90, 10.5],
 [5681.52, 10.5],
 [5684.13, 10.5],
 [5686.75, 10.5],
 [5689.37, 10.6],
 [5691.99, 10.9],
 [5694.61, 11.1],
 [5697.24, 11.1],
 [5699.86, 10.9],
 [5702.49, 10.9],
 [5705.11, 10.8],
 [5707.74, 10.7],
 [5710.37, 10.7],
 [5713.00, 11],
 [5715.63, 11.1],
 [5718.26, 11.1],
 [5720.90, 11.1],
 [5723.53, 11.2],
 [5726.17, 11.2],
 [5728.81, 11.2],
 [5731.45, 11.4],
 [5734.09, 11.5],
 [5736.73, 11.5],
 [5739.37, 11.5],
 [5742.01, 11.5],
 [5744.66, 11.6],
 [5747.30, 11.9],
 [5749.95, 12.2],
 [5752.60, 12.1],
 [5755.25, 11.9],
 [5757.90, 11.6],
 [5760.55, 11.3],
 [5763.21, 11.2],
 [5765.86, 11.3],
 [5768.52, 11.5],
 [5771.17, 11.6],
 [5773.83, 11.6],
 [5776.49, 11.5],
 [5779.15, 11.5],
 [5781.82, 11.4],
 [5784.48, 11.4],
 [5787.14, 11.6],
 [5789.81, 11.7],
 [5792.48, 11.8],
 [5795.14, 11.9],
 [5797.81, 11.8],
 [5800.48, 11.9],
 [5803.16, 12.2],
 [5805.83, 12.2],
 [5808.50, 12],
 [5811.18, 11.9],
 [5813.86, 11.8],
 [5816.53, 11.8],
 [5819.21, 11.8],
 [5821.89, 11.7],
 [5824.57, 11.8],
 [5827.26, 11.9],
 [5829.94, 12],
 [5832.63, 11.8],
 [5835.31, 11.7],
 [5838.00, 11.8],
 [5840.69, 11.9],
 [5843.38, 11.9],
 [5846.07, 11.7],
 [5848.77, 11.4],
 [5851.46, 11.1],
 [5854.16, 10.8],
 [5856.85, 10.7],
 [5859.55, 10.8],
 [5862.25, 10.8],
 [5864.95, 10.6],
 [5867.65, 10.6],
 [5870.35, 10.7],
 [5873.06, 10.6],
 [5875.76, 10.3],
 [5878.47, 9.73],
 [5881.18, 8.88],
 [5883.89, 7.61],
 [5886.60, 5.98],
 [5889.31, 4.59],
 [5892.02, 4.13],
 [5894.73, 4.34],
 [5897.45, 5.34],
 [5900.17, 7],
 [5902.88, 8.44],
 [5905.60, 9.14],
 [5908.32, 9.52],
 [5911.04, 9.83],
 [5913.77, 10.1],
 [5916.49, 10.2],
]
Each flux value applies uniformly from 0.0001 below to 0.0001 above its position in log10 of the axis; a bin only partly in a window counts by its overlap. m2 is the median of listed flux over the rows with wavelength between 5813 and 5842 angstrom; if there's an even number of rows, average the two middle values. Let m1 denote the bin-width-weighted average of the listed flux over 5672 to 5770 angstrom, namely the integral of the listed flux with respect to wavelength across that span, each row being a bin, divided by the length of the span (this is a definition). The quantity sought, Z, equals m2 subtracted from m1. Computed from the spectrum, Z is -0.7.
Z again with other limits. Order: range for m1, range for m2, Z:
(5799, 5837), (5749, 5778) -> 0.3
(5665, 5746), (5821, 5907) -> 0.2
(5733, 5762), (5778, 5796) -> 0.1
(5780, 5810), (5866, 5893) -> 2.5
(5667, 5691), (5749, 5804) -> -1.1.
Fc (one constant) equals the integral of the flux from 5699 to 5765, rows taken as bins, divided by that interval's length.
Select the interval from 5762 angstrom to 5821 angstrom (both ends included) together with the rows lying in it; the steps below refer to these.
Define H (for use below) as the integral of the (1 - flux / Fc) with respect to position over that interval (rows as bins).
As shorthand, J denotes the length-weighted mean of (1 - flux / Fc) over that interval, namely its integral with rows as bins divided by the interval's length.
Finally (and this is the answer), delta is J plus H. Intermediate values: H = -1.9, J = -0.03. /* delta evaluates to -2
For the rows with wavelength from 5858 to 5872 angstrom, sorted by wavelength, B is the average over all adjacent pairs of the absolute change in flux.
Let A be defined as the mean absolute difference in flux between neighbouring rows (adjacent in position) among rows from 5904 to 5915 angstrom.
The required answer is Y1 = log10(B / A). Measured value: -0.63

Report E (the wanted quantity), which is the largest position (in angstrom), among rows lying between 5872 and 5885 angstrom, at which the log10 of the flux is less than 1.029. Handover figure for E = 5883.89 angstrom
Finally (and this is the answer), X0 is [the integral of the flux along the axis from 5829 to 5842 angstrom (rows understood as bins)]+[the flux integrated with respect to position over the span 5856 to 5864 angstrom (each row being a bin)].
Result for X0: 240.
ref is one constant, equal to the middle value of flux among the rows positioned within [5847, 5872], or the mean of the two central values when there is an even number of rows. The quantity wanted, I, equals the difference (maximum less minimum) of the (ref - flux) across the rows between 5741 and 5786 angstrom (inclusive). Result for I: 1.0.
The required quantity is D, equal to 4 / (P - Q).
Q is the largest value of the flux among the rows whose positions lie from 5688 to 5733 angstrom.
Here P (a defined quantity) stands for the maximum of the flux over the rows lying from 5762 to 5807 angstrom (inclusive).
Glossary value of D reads 5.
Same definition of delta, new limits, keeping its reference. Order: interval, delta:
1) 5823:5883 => 2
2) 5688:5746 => 1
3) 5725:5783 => -1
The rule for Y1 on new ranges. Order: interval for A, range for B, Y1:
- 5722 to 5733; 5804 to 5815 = 0.30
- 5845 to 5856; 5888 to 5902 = 0.44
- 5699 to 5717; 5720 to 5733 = -0.12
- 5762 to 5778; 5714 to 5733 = -0.30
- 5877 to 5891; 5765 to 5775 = -1.11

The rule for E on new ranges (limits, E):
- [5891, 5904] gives 5902.88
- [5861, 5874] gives 5873.06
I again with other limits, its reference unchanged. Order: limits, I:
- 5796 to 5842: 0.5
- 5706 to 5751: 1.5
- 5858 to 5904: 6.7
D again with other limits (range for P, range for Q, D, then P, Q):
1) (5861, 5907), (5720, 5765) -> -3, 10.8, 12.2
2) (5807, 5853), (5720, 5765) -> -20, 12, 12.2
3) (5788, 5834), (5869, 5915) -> 3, 12.2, 10.7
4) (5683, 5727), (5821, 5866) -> -5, 11.2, 12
